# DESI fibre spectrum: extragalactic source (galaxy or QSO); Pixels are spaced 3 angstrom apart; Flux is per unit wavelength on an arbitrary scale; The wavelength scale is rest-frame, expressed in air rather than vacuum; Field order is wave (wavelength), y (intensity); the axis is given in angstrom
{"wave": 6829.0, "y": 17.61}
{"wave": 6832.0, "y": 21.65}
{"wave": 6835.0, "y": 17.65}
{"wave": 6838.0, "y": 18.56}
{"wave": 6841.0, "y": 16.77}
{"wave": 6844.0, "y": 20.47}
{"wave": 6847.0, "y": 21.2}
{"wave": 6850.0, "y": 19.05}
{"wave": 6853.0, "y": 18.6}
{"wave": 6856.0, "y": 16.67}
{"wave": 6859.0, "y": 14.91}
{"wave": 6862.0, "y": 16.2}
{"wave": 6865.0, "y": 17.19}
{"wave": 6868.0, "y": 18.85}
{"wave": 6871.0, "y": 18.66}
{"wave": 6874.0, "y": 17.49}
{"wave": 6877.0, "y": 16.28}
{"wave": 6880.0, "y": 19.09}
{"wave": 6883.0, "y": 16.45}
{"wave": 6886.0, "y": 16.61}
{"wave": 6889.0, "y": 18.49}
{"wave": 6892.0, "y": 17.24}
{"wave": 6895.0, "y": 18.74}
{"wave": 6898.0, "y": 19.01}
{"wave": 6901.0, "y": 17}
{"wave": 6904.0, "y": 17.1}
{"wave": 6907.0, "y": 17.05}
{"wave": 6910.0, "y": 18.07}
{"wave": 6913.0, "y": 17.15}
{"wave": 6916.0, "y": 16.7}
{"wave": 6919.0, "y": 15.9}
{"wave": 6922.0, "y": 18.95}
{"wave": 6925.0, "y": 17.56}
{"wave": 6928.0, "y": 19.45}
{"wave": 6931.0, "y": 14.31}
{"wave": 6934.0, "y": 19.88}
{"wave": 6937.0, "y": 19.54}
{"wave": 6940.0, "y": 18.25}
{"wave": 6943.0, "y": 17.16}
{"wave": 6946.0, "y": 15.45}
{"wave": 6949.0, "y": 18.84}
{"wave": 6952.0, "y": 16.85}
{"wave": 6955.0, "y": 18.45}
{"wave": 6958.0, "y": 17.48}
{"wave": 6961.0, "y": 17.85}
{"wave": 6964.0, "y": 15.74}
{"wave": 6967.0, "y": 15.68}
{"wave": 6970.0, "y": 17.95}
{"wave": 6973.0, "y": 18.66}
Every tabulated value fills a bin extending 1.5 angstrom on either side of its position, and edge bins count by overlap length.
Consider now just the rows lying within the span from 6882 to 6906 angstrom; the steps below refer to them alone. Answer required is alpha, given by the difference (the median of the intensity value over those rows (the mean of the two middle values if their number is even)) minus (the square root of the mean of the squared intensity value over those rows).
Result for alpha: -0.44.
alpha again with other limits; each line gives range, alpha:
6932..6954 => 0.19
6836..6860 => 0.20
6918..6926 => 0.05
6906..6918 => -0.15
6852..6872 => -0.16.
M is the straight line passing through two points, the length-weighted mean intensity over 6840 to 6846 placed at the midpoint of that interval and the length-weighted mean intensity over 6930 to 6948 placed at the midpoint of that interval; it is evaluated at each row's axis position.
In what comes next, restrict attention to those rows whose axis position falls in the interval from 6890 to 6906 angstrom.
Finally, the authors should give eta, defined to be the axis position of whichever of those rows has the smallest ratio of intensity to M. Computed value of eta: 6901.0 angstrom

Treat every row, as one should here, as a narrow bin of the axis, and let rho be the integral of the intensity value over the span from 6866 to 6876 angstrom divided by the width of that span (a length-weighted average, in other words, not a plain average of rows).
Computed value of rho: 18.2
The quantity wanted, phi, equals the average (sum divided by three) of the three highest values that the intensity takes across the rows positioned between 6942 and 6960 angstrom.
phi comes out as 18.3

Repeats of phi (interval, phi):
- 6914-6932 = 18.7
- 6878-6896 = 18.8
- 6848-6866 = 18.3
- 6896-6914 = 18.1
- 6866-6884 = 18.9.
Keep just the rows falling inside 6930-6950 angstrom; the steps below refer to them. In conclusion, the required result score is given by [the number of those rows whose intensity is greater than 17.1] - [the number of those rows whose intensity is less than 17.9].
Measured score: 2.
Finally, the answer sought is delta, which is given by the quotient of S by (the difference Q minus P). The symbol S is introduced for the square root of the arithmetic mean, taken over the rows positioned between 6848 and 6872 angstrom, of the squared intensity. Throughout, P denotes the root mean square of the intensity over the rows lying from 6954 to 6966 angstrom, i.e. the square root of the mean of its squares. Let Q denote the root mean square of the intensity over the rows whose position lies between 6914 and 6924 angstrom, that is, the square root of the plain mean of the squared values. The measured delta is -99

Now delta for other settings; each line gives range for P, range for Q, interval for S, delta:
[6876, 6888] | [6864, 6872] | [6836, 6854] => 17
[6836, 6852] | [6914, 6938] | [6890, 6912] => -13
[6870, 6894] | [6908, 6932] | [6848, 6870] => -73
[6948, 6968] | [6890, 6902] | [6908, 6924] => 24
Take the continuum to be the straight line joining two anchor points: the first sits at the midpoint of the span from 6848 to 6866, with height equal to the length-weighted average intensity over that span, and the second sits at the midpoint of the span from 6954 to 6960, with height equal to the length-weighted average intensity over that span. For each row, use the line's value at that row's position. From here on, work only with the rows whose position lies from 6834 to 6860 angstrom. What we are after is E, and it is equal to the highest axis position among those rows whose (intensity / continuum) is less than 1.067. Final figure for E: 6859.0 angstrom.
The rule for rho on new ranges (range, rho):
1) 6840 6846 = 19.0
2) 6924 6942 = 18.2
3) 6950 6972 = 17.2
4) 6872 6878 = 17.1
